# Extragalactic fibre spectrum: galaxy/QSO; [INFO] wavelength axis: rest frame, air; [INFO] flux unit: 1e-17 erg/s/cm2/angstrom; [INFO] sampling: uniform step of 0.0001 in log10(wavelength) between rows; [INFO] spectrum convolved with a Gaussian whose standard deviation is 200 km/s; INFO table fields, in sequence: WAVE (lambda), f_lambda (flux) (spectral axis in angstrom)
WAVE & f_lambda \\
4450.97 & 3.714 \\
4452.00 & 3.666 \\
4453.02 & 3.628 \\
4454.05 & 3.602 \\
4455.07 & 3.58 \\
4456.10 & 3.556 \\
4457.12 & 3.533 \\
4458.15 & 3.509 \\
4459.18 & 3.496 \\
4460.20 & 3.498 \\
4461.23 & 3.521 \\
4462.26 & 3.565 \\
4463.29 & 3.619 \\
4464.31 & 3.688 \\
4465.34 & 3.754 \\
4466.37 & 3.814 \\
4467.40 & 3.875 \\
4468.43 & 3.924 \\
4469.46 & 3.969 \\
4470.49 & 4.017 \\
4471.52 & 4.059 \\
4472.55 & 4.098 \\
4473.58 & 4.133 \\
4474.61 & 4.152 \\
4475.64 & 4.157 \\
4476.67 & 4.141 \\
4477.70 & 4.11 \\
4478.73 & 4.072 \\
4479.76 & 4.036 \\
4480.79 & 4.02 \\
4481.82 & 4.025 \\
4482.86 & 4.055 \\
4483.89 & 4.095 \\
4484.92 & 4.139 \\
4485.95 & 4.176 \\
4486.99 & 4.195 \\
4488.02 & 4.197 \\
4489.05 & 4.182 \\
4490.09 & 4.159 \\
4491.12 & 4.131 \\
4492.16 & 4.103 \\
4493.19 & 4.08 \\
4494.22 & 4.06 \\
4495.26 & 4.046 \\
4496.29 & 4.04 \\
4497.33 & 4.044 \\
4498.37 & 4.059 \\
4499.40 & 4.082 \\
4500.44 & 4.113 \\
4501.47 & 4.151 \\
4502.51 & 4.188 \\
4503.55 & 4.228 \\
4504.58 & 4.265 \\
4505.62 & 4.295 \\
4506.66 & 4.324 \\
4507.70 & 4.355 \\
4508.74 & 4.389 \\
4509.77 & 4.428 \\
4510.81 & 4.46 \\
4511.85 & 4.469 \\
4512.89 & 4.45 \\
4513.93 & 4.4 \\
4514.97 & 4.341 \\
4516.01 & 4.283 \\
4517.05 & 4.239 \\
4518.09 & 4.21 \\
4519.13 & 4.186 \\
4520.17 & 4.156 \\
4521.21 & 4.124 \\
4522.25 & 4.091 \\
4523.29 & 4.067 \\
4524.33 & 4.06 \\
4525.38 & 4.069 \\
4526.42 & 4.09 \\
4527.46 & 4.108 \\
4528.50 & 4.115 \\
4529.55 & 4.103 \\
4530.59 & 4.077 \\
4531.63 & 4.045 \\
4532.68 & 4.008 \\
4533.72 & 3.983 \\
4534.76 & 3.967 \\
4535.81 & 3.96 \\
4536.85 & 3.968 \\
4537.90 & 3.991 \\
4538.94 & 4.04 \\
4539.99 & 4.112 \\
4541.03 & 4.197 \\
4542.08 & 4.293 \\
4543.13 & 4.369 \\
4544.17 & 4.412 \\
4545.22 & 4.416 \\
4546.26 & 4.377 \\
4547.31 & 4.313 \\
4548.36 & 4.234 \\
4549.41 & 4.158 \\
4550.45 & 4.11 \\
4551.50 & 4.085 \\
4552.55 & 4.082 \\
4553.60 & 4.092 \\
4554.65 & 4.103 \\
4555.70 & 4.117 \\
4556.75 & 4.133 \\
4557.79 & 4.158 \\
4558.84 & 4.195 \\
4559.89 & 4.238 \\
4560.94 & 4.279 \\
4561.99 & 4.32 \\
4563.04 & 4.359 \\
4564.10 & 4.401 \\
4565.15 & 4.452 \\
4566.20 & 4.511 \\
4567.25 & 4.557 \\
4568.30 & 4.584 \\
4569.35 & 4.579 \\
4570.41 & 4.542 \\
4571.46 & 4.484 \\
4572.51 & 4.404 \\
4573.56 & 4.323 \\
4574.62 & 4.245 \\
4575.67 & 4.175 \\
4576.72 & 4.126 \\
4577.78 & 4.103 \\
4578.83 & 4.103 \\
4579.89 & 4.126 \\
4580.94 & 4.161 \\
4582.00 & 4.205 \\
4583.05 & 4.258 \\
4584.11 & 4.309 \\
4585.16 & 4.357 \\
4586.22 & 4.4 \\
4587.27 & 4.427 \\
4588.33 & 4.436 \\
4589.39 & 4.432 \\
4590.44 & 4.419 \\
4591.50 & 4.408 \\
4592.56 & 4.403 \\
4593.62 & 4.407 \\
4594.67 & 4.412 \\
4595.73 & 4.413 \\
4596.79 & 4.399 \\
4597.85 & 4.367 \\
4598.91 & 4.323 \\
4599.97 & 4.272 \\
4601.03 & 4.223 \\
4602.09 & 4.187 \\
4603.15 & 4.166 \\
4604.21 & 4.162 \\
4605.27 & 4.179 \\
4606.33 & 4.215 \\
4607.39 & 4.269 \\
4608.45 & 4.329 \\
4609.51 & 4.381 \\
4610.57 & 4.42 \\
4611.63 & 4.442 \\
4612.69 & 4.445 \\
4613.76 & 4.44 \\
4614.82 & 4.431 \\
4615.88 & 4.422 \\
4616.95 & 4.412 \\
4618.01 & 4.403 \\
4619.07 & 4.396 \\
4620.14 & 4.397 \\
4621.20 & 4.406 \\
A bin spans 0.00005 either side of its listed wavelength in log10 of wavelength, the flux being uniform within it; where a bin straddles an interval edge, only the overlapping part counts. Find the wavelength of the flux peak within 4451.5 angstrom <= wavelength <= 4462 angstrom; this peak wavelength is 4452.00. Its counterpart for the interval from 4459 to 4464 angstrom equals 4463.29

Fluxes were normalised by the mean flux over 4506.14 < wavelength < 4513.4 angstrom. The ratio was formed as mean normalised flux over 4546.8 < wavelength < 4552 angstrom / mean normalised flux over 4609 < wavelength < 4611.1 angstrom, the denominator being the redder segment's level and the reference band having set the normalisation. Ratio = 0.95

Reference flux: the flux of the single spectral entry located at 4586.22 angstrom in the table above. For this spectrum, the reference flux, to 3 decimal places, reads 4.400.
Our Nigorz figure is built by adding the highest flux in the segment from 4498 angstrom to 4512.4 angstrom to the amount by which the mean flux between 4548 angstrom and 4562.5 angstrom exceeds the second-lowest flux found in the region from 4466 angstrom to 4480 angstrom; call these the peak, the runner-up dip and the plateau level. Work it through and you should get 4.8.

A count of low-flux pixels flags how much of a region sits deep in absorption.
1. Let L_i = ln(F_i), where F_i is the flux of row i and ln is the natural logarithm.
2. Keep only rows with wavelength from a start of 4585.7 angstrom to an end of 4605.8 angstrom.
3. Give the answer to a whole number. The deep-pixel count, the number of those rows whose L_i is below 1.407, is 0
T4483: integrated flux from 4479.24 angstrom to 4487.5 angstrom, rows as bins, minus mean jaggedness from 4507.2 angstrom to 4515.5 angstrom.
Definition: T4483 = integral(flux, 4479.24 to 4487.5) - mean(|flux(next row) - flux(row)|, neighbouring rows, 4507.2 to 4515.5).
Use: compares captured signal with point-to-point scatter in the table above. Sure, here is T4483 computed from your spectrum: 34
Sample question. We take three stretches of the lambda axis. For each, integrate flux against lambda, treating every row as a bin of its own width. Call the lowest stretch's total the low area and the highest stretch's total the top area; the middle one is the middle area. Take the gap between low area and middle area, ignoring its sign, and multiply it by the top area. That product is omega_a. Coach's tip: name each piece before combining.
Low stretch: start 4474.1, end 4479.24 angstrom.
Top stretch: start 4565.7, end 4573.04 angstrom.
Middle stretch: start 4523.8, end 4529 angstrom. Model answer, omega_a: 1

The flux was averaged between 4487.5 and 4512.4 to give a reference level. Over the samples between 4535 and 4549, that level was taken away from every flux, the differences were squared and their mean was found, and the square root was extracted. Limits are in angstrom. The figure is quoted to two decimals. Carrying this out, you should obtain 0.17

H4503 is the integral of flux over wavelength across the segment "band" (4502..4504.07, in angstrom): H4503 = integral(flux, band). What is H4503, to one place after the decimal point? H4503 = 8.7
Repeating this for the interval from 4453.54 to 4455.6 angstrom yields 7.4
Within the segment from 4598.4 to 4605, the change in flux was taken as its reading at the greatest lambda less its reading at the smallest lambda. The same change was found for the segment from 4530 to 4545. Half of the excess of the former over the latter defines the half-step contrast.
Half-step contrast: -0.25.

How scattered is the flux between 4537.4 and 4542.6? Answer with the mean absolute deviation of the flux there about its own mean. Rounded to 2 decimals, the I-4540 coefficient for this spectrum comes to 0.09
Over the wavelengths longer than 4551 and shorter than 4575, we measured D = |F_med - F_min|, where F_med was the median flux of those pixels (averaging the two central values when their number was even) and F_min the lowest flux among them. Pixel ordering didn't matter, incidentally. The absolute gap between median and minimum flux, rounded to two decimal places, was 0.24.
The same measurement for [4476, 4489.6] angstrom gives 0.09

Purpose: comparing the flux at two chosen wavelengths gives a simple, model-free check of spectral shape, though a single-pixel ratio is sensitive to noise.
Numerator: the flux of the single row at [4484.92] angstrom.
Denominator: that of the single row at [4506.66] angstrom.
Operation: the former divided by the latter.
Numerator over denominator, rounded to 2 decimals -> 0.96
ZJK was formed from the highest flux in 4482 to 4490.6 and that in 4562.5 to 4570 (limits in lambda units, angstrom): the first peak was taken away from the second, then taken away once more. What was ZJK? -3.81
